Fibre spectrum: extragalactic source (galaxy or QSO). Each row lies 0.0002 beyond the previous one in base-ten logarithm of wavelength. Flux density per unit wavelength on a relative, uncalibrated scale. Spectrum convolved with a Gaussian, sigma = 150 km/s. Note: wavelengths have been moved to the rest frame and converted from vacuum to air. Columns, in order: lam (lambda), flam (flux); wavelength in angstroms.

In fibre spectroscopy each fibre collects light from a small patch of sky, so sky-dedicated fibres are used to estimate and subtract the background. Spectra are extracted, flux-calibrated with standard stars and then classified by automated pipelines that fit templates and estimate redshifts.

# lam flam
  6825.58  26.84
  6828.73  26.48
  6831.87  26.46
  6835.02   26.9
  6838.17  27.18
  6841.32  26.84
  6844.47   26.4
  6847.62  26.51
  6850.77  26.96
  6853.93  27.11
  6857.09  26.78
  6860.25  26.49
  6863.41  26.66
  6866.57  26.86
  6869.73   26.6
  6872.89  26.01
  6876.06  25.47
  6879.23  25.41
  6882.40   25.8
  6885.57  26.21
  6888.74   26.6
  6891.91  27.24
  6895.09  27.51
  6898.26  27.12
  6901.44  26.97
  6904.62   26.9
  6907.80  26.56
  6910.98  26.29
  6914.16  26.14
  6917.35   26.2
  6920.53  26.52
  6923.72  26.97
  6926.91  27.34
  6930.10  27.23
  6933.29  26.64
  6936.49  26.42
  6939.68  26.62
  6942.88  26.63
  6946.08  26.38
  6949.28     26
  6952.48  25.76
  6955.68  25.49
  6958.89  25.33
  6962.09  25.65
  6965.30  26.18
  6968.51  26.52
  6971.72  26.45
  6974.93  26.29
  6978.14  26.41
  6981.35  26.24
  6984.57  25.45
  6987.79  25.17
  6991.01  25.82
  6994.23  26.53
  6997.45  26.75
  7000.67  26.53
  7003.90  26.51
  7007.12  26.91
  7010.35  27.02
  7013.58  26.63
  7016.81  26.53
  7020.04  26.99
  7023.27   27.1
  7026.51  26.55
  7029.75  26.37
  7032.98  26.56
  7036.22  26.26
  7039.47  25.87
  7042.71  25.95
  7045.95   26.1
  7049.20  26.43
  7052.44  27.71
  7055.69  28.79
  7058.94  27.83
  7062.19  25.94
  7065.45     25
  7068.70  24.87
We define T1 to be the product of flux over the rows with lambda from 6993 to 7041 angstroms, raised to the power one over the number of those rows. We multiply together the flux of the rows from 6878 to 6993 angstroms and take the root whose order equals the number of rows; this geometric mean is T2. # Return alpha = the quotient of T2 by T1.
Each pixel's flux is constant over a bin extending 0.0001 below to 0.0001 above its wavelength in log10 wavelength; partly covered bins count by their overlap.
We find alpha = 0.99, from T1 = 26.6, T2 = 26.3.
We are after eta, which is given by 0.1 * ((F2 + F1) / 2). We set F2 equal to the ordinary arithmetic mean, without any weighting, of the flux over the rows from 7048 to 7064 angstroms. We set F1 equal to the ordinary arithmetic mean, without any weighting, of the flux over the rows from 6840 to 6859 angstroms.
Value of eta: 2.71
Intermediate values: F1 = 26.8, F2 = 27.3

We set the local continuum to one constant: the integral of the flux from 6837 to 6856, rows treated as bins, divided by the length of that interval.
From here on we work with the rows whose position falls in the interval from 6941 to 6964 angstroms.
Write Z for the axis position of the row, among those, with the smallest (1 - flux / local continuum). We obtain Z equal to 6942.88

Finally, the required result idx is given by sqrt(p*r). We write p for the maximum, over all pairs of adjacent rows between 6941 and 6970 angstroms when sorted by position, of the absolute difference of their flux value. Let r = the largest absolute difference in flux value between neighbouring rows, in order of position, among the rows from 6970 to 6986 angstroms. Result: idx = 0.65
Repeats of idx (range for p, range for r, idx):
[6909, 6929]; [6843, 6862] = 0.45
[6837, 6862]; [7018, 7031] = 0.50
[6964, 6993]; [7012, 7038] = 0.66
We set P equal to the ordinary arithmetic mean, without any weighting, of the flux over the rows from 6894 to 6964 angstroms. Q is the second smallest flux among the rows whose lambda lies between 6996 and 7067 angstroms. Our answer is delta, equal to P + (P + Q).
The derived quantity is 78.8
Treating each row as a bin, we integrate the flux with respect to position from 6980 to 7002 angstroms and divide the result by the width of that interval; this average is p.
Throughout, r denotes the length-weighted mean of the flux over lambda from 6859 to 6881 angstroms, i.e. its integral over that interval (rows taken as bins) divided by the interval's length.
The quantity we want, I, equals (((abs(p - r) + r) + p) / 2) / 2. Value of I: 13.1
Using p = 26.1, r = 26.2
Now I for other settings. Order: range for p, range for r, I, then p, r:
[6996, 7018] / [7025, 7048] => 13.4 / 26.7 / 26.2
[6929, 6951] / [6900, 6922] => 13.3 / 26.5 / 26.5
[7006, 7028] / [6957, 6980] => 13.4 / 26.8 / 26.1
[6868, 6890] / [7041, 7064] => 13.5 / 26.0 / 26.9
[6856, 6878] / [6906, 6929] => 13.3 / 26.4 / 26.6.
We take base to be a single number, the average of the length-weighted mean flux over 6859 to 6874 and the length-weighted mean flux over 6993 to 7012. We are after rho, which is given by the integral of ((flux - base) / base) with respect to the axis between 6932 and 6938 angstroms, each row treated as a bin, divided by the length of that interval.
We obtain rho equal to -0.004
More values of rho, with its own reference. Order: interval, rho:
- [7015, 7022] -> 0.005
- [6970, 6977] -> -0.010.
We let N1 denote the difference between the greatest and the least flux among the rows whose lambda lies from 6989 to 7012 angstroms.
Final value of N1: 1.2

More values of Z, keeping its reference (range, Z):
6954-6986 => 6968.51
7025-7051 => 7032.98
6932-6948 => 6933.29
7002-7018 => 7010.35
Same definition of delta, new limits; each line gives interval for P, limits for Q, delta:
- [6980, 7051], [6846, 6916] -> 78.2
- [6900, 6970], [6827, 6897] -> 78.3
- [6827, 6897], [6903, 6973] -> 78.6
